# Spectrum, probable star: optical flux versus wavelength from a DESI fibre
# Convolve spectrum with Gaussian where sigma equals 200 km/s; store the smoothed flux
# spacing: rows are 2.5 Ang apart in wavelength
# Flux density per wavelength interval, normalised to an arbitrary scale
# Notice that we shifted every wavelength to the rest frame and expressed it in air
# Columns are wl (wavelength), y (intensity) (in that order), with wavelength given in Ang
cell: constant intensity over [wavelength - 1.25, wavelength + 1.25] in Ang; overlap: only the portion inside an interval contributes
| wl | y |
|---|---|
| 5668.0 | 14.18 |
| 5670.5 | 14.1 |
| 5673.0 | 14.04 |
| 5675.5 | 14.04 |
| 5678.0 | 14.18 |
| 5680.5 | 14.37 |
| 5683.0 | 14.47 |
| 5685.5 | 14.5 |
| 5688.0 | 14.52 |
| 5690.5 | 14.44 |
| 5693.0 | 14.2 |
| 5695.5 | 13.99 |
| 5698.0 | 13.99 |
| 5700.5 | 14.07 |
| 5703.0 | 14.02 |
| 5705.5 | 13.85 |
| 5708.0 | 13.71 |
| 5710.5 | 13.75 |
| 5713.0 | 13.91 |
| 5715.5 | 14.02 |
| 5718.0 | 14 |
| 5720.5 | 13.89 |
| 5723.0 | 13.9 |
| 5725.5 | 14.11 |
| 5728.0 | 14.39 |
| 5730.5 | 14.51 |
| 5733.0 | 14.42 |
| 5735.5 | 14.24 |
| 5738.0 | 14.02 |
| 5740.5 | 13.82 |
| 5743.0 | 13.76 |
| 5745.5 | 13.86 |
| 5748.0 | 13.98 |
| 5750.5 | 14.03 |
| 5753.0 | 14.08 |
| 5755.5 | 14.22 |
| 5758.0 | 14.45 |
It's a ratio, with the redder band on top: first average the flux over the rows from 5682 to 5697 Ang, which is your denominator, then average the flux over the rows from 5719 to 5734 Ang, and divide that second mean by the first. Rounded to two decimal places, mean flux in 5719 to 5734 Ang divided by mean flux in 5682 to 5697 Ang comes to 0.99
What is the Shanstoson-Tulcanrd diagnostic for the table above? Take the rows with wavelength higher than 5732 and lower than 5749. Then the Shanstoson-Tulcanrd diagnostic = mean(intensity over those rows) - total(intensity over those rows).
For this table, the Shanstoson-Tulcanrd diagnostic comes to -84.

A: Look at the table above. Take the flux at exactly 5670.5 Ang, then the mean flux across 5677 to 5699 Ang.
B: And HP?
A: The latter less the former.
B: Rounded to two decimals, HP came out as 0.20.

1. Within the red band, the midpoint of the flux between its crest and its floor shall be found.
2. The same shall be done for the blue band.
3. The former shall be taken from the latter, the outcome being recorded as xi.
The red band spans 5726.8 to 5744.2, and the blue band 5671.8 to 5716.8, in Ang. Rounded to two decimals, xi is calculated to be -0.02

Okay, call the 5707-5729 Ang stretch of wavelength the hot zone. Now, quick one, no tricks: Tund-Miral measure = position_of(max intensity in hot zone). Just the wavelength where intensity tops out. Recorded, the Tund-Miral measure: 5728.0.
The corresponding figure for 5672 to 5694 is 5688.0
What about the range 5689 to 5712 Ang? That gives 5690.5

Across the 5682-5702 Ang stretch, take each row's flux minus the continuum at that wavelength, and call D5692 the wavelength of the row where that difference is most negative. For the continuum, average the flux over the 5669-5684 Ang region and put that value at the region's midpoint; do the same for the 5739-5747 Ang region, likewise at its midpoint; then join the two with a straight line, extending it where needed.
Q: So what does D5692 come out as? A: 5695.5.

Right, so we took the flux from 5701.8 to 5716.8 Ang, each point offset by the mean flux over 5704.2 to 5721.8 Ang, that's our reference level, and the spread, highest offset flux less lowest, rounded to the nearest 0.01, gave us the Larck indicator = 0.31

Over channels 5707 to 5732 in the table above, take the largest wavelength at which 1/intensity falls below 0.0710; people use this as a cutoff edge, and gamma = 5730.5 Ang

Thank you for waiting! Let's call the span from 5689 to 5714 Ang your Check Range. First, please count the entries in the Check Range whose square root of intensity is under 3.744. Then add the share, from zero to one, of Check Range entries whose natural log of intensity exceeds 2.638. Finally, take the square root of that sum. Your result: 2.57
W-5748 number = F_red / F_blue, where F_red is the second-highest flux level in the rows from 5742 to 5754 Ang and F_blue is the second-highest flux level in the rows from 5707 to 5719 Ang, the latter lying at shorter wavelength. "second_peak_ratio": 1.002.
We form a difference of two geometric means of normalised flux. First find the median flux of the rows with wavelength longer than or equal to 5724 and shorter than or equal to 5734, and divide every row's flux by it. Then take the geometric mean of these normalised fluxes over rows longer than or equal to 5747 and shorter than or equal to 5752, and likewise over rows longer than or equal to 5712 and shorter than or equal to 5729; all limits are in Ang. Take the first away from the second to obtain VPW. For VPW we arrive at 0.002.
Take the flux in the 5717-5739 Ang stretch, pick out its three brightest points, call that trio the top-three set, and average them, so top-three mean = 14.4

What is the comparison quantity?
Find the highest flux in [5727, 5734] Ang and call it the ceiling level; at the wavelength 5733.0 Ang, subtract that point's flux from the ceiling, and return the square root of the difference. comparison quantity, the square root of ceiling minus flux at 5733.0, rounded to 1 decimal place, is 0.3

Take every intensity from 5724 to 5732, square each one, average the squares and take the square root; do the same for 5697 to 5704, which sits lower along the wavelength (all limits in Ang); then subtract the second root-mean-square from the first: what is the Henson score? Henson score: 0.31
